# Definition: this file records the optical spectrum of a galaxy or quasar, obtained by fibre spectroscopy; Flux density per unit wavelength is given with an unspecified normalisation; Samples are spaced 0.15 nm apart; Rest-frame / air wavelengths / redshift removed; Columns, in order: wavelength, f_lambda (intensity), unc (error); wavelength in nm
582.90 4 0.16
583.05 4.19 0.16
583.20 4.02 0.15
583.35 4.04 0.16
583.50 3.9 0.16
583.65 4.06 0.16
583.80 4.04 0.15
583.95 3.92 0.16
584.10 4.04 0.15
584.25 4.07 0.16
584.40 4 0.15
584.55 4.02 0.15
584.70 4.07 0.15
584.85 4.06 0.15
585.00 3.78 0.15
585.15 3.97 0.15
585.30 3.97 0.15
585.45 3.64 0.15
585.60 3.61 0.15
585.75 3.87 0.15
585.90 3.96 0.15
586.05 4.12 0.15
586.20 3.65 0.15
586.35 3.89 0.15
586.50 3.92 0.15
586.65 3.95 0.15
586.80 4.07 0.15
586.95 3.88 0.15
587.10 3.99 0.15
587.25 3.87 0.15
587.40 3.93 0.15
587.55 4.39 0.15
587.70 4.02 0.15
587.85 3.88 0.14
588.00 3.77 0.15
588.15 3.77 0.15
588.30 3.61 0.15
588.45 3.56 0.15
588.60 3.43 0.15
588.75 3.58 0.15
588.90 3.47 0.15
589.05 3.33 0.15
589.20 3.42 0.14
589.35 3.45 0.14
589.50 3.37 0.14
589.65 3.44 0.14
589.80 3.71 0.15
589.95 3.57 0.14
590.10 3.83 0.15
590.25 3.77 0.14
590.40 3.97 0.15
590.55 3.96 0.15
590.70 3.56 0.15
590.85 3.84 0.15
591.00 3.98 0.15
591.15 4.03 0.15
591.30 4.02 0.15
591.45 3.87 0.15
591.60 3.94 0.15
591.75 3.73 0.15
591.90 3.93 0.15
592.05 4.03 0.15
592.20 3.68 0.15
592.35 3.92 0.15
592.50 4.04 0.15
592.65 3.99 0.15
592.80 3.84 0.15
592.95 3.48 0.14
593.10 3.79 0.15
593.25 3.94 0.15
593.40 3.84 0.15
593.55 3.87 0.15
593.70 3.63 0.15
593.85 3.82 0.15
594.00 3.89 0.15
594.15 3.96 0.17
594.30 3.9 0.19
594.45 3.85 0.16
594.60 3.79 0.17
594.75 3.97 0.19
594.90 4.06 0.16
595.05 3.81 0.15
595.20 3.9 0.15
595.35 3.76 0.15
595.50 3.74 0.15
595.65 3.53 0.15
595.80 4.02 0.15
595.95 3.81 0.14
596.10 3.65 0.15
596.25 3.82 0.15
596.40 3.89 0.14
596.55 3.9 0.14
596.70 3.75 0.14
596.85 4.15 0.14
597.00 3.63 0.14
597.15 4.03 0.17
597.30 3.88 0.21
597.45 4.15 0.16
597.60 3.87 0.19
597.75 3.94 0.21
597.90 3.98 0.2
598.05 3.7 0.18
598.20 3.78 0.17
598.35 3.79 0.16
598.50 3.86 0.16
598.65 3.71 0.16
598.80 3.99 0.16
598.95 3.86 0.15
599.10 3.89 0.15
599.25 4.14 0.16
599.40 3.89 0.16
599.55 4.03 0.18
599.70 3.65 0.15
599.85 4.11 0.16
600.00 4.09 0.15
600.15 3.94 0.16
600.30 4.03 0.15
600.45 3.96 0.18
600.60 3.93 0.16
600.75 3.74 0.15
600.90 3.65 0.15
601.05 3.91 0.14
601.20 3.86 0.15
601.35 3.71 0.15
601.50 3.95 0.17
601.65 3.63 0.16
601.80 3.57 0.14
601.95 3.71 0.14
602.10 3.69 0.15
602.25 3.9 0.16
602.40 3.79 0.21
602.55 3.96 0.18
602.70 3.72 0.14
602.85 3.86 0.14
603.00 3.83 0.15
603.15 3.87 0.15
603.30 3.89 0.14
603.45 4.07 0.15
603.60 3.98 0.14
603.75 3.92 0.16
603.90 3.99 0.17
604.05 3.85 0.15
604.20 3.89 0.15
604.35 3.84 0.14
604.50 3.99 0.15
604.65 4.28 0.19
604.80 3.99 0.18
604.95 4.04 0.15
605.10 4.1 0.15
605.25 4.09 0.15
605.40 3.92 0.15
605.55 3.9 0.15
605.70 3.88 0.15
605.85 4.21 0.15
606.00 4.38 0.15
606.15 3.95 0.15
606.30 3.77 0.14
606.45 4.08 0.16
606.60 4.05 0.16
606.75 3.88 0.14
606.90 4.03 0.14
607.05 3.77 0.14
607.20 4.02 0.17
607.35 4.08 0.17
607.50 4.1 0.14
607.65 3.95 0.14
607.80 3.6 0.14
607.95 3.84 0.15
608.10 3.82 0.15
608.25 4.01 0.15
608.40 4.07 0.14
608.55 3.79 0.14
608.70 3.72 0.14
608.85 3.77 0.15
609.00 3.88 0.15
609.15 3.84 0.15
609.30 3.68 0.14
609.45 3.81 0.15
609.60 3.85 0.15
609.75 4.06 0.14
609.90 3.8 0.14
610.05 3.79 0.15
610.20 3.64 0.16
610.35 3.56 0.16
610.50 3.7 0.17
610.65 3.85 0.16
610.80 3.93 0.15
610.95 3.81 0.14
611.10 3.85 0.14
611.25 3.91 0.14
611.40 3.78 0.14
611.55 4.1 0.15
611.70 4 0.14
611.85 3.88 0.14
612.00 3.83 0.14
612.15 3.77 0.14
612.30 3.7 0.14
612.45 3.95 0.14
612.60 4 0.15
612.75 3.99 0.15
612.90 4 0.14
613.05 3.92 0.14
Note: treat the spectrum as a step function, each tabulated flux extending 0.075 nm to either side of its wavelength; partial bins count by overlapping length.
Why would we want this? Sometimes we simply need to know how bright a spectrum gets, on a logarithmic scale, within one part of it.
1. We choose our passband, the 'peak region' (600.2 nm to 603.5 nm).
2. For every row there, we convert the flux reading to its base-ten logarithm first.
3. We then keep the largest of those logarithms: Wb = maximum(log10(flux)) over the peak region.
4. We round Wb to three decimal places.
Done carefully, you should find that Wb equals 0.610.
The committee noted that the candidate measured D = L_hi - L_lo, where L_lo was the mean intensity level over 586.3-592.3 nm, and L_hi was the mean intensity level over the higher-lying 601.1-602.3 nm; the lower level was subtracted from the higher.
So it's -0.03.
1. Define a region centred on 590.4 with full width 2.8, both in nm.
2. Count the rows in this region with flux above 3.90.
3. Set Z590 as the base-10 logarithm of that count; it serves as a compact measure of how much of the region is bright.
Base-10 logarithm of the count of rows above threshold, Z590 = 0.78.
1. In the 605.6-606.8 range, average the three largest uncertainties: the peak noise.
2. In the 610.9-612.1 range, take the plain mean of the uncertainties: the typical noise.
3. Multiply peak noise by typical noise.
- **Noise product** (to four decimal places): 0.0221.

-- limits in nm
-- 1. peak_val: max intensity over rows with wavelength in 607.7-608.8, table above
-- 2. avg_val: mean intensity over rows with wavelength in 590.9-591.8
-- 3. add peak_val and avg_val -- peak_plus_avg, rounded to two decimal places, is 8.00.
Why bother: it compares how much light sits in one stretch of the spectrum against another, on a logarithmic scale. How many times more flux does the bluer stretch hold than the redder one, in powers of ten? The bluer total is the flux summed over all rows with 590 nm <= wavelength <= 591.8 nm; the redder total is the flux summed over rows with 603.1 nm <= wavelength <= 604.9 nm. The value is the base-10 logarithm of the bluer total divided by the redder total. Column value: -0.010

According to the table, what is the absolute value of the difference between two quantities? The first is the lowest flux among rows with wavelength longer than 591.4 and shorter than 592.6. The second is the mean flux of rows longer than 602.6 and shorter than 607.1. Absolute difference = 0.29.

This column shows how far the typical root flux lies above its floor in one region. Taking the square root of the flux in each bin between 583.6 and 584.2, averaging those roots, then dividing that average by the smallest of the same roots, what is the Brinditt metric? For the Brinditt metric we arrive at 1.01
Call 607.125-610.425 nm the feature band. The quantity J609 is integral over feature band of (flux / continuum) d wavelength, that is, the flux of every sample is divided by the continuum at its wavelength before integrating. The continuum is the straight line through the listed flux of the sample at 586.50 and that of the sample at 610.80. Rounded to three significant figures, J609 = 3.23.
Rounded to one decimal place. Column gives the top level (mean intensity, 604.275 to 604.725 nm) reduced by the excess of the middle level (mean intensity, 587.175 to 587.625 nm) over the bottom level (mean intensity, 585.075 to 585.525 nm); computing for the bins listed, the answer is 3.8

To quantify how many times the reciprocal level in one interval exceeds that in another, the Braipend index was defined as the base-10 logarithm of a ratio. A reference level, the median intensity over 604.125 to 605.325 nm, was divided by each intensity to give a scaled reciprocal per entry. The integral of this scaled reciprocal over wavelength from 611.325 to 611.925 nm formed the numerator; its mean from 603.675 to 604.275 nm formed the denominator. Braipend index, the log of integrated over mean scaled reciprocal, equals -0.225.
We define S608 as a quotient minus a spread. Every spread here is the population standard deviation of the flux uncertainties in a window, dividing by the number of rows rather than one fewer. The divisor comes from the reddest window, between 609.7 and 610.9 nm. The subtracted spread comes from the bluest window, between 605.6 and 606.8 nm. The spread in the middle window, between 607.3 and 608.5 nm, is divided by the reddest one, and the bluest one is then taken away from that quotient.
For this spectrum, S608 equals 1.0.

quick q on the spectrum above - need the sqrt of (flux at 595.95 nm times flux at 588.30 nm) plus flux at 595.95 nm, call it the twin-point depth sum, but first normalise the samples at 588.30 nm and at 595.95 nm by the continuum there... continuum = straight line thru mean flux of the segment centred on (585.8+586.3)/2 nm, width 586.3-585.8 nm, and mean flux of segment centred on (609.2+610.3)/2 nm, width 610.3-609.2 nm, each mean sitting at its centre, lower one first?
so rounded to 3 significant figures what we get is 1.94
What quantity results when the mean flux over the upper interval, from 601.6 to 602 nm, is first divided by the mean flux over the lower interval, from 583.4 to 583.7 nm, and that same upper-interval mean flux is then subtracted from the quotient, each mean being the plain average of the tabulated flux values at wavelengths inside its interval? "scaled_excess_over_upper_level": -2.72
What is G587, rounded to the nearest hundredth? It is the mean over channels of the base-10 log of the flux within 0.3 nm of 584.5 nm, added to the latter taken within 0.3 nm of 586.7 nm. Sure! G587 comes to 1.20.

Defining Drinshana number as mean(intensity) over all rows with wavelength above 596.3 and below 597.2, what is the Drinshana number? 3.89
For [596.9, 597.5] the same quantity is 3.92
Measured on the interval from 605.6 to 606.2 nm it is 4.10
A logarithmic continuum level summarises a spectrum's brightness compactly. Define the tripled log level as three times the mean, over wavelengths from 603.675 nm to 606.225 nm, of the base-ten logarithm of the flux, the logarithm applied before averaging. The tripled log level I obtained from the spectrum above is 1.81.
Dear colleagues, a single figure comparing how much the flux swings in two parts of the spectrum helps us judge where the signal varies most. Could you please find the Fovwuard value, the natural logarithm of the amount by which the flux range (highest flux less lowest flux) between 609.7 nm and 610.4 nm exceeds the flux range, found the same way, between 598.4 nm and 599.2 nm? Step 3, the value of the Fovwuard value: -1.5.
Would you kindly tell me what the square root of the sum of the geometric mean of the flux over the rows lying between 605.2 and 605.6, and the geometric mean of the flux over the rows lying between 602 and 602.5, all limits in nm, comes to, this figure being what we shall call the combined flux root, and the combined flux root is 2.79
